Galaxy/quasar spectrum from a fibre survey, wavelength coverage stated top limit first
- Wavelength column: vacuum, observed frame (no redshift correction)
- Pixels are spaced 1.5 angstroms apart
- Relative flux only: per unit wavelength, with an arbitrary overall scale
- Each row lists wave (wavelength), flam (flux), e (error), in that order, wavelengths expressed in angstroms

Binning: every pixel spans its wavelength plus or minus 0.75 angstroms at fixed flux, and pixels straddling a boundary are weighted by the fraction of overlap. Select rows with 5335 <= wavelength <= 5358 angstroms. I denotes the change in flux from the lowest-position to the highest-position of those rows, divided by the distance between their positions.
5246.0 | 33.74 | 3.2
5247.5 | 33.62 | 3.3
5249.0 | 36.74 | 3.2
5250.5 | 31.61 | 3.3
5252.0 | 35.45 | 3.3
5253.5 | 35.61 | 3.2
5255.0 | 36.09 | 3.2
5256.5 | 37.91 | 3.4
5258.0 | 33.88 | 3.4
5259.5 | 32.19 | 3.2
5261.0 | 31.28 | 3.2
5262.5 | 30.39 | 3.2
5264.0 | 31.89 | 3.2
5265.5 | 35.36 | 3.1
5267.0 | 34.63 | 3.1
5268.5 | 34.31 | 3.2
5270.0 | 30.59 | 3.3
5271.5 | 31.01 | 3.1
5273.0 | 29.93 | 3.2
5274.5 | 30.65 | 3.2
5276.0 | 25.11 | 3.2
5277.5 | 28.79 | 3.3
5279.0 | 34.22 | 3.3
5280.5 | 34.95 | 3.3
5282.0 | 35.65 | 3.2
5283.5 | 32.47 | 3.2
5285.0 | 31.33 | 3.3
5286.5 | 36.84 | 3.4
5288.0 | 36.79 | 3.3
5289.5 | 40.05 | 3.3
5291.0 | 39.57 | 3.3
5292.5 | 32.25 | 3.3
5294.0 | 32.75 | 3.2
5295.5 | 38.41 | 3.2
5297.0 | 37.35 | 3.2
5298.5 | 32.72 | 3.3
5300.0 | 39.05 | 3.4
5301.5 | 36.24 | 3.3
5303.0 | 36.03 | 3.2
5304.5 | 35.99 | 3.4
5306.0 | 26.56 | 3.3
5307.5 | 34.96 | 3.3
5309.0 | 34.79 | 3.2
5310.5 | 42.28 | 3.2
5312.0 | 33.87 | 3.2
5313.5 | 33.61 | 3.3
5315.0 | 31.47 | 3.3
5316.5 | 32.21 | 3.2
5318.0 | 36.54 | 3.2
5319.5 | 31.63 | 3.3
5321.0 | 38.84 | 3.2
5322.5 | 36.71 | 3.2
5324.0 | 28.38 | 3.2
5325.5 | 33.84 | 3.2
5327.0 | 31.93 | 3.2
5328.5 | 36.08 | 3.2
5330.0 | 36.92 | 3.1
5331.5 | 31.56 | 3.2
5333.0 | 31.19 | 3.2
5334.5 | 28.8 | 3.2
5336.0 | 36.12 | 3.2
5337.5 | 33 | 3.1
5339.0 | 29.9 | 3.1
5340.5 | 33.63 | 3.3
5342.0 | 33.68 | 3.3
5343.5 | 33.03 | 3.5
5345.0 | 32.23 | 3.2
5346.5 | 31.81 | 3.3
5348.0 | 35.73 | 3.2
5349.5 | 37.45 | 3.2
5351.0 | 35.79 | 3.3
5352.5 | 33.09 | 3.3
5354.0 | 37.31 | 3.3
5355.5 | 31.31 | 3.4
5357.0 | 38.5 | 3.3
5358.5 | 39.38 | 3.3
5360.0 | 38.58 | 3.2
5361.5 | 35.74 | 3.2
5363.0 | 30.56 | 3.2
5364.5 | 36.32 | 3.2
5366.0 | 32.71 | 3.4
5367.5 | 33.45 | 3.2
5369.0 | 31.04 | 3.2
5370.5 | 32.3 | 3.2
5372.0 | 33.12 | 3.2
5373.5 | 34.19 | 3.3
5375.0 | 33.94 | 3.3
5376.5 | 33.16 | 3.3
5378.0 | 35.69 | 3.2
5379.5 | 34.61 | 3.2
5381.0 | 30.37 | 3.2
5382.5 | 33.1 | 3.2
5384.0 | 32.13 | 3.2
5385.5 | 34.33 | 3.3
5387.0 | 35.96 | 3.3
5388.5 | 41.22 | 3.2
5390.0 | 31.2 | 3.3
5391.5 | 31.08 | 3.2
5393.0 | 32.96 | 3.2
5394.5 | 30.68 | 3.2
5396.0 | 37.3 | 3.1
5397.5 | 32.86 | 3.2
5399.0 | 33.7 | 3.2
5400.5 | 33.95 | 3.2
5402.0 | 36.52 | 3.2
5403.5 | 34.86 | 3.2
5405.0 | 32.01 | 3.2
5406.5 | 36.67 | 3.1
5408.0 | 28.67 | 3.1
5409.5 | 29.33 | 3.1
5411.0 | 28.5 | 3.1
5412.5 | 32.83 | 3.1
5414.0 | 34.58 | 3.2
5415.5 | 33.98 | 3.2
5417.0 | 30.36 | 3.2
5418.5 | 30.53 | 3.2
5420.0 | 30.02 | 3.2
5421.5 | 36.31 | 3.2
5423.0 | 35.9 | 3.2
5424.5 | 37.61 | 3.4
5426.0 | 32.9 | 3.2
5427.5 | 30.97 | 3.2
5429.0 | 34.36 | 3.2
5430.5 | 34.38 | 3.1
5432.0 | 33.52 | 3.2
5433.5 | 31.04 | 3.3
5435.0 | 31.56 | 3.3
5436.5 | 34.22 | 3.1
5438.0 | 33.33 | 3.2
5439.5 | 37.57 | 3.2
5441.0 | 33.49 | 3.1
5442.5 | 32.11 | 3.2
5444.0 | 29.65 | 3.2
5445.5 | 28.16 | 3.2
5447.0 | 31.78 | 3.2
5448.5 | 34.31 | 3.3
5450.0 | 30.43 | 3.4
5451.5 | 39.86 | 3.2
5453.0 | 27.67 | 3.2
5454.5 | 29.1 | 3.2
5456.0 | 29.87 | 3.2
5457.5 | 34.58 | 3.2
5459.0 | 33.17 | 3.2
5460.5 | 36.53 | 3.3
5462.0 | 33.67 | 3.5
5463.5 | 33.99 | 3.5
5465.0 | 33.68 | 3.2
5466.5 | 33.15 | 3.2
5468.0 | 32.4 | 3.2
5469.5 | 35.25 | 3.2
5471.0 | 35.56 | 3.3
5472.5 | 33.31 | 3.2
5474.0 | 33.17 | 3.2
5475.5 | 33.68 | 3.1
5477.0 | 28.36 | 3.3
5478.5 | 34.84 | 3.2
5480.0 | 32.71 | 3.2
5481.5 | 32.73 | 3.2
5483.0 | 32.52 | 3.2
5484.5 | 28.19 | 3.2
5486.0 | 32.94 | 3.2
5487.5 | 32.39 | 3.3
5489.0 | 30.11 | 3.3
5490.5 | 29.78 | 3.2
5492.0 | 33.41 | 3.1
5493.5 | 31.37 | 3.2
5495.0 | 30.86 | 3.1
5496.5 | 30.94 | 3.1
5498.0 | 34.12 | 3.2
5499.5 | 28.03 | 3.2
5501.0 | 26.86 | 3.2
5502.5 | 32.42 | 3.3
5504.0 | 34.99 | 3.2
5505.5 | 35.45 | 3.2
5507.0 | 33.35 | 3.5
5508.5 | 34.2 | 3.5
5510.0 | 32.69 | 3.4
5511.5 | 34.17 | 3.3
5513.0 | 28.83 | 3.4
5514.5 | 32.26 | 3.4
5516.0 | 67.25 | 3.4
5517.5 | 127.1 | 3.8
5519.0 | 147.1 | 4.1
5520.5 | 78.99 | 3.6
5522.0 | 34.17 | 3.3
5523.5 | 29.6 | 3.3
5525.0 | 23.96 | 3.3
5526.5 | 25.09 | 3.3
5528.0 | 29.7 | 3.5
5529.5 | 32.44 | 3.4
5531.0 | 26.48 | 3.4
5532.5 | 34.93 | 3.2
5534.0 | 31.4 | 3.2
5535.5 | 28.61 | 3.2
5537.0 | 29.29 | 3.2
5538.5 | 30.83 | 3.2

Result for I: 0.11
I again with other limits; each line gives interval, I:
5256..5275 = -0.40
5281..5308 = -0.03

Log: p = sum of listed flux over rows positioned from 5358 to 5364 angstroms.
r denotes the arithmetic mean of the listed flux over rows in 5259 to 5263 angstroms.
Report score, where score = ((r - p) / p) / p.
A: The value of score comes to -0.0054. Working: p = 144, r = 31.3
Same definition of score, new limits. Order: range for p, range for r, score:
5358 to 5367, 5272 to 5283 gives -0.0040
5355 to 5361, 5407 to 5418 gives -0.0053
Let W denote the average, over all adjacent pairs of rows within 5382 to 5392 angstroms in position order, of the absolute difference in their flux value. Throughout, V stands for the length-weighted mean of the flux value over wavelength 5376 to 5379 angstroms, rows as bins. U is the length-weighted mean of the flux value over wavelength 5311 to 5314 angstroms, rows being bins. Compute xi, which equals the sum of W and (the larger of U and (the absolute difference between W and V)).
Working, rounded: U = 34.5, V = 34.5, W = 3.4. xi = 37.8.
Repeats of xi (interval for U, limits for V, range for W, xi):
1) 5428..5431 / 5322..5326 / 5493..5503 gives 36.9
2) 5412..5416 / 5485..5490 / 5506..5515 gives 36.4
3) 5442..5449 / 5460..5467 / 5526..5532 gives 35.5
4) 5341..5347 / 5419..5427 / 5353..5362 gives 36.3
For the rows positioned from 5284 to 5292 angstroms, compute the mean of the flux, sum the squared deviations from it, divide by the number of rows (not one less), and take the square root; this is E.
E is 3.1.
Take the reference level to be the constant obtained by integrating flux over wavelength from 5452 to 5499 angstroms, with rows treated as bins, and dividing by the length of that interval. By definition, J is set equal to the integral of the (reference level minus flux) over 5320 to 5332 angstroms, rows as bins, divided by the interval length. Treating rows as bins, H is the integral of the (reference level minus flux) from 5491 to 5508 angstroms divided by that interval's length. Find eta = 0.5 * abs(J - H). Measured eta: 1.2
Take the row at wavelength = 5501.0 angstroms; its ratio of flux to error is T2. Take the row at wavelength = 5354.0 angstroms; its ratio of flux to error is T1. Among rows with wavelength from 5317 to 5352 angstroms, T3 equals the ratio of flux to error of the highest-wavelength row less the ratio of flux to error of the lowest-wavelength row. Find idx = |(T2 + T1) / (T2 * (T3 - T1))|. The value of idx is 0.198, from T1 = 11.3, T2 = 8.4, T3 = -0.6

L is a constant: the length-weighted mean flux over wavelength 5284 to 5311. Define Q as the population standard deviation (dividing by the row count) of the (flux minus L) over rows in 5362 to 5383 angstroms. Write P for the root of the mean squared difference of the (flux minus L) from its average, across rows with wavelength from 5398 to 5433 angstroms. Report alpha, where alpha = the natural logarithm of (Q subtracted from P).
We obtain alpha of -0.1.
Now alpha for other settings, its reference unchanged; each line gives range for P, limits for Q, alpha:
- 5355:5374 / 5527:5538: -1.1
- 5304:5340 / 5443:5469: -0.8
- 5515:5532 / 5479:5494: 3.7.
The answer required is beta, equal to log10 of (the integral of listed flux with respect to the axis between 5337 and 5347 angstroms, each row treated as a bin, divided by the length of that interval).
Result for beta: 1.51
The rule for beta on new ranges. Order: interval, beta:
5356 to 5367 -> 1.55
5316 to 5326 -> 1.53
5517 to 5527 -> 1.82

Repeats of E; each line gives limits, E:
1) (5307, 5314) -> 3.2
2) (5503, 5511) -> 1.0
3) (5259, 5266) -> 1.7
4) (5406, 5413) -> 3.2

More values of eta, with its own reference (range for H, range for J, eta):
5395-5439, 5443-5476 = 0.2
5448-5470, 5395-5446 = 0.0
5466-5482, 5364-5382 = 0.1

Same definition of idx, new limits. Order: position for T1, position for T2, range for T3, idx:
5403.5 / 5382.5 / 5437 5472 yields 0.195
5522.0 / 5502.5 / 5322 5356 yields 0.163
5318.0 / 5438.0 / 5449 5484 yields 0.205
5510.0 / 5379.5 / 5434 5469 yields 0.209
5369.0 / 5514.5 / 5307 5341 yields 0.200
